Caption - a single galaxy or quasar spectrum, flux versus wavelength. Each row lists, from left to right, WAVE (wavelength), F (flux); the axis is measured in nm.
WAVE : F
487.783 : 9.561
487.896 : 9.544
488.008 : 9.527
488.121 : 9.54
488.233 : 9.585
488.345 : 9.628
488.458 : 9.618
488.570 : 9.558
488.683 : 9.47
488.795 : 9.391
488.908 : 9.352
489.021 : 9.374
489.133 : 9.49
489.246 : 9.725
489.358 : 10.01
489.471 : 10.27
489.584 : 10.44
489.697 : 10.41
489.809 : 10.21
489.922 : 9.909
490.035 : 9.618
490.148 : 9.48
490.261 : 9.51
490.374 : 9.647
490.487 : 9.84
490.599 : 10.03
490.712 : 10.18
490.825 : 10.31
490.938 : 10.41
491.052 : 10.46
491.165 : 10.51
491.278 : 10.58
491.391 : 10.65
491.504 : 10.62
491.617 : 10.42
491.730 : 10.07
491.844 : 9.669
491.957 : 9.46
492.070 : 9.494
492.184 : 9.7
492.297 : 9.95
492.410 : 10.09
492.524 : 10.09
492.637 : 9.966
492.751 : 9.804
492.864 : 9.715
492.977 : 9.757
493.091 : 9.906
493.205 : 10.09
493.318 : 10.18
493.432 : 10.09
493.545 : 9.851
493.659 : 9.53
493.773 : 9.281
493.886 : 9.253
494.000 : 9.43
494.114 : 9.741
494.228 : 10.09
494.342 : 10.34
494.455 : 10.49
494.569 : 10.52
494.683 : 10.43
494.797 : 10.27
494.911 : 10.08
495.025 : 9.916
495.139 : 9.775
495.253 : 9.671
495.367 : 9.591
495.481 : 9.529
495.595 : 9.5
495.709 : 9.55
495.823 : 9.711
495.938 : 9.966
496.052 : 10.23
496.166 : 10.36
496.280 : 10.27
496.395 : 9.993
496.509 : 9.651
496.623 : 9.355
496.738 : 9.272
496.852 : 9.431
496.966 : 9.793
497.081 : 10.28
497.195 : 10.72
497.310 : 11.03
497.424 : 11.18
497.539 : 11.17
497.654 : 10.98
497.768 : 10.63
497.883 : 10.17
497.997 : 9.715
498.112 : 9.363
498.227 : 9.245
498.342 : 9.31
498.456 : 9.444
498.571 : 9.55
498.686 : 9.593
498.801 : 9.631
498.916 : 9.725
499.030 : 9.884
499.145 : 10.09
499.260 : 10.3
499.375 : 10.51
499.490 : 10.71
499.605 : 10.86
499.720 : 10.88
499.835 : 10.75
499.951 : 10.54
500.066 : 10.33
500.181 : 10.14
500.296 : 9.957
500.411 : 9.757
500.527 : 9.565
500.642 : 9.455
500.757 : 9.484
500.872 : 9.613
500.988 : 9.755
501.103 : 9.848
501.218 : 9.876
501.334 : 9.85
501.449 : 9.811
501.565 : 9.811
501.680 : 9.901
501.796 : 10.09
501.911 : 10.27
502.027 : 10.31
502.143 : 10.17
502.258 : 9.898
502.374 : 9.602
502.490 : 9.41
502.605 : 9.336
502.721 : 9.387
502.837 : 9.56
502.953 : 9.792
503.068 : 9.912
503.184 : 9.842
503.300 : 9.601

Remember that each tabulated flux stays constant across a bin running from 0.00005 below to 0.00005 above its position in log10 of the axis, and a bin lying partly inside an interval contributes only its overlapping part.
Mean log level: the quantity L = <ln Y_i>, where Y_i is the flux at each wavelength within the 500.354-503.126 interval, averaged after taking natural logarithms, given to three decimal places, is 2.279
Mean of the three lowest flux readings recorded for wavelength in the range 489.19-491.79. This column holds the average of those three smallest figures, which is 9.54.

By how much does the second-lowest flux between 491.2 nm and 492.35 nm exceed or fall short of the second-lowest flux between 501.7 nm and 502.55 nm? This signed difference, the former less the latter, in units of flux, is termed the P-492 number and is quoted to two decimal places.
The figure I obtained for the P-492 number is -0.11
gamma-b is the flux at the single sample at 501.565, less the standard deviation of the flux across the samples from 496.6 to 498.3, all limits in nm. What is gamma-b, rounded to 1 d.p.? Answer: 9.1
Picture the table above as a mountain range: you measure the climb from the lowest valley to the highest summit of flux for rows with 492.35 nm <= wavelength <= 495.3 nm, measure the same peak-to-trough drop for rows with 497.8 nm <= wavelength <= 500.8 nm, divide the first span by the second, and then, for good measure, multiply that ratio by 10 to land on 7.7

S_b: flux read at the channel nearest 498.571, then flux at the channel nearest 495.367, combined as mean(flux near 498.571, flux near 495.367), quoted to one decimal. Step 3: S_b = 9.6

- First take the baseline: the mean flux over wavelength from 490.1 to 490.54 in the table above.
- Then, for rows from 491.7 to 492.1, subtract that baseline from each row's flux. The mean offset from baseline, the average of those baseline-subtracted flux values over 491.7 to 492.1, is 0.05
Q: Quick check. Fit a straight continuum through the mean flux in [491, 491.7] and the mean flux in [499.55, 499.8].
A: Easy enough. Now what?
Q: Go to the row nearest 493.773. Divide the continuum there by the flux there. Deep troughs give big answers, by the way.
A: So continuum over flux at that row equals 1.15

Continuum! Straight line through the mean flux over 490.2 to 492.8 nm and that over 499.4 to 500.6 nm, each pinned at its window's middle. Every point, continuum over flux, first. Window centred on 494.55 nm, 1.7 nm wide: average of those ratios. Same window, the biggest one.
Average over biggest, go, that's 0.936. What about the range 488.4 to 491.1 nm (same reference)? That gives 0.952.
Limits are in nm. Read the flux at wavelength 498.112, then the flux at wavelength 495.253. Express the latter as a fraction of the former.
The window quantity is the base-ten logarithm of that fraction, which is 0.01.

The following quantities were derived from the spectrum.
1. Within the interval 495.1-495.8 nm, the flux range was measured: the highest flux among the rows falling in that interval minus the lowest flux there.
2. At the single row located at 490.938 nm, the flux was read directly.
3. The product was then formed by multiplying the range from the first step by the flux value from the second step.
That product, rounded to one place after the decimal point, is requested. 2.9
